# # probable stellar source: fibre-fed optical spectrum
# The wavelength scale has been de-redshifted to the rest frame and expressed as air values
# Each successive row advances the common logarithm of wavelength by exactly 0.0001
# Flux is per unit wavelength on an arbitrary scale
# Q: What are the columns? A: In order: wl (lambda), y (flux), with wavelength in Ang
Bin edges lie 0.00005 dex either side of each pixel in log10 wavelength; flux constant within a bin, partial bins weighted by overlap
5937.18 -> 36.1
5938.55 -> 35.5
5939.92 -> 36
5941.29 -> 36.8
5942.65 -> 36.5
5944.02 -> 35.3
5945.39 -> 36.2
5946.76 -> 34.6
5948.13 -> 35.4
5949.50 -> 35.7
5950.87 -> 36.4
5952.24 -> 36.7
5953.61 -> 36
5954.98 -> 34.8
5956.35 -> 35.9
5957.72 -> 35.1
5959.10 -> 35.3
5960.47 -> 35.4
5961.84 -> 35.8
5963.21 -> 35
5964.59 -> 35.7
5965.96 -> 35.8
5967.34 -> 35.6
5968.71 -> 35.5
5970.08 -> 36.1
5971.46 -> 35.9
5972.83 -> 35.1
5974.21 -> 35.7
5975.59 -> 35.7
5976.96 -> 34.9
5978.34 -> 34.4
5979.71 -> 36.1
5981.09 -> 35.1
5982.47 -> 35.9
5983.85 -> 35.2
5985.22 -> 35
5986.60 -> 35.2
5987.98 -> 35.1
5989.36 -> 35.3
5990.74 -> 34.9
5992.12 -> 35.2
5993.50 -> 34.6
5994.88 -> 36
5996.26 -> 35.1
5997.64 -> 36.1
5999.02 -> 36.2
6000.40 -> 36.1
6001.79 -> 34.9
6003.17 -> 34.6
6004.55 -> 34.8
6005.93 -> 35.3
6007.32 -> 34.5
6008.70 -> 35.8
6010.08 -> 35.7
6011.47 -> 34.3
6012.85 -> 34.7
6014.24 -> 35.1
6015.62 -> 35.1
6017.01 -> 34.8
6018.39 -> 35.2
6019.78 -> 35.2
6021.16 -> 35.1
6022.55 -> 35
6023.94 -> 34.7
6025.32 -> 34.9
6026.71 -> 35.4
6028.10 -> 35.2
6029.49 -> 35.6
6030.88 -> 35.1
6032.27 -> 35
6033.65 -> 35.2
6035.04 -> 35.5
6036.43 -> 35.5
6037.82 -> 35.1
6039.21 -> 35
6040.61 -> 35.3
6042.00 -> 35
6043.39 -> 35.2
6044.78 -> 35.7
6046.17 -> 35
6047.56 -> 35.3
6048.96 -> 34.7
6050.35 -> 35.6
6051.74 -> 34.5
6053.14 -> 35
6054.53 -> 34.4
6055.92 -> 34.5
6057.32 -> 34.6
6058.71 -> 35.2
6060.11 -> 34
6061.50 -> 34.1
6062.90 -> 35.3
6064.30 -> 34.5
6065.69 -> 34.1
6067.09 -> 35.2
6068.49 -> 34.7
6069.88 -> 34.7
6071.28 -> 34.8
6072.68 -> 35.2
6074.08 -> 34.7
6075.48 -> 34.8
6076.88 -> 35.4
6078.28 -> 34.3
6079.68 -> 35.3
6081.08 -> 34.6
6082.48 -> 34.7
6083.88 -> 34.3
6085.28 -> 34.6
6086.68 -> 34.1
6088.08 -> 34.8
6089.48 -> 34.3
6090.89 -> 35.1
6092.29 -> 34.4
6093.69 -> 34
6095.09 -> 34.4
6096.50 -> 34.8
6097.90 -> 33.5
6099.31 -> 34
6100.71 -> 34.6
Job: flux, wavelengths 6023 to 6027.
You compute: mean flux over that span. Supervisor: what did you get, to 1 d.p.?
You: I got 35.0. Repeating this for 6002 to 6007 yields 34.9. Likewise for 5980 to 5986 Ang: 35.3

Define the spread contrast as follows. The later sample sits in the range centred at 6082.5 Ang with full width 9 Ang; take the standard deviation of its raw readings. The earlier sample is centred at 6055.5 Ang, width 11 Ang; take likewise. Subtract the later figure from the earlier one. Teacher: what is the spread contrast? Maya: 0.1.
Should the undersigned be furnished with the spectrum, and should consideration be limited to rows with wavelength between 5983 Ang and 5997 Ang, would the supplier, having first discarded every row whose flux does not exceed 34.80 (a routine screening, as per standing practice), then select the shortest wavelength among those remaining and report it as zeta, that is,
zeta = 5983.85 Ang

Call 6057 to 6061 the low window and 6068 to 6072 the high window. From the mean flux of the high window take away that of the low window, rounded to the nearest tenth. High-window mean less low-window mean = 0.1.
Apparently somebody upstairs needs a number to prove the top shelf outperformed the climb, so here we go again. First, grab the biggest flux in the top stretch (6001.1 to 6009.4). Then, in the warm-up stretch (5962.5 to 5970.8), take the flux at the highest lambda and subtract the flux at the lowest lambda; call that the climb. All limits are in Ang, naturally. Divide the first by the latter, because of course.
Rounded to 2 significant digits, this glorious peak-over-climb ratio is 33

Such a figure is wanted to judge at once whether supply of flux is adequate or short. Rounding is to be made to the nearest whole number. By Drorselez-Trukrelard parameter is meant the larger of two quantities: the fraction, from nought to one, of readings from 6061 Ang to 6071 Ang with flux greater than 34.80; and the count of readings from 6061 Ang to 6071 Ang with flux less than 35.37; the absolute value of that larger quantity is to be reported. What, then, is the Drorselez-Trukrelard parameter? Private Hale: 7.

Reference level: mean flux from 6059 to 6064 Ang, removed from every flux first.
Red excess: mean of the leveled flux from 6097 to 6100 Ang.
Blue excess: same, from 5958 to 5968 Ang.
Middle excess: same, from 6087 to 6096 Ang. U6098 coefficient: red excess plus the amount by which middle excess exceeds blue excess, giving -1.7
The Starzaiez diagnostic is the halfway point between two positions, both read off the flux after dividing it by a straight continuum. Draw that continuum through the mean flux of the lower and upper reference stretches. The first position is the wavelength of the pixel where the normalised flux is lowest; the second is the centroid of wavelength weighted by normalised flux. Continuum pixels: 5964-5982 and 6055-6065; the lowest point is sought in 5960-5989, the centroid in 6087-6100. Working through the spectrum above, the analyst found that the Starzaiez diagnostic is 6036.0 Ang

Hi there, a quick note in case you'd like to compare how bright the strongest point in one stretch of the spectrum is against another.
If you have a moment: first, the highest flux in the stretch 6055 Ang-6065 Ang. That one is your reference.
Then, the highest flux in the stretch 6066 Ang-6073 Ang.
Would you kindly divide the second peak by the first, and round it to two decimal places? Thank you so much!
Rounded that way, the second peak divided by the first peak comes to 1.00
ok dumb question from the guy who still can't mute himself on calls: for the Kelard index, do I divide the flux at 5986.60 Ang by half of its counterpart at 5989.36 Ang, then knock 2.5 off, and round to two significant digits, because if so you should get -0.51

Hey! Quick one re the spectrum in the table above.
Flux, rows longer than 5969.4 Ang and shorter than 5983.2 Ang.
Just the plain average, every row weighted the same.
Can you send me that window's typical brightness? 35.5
